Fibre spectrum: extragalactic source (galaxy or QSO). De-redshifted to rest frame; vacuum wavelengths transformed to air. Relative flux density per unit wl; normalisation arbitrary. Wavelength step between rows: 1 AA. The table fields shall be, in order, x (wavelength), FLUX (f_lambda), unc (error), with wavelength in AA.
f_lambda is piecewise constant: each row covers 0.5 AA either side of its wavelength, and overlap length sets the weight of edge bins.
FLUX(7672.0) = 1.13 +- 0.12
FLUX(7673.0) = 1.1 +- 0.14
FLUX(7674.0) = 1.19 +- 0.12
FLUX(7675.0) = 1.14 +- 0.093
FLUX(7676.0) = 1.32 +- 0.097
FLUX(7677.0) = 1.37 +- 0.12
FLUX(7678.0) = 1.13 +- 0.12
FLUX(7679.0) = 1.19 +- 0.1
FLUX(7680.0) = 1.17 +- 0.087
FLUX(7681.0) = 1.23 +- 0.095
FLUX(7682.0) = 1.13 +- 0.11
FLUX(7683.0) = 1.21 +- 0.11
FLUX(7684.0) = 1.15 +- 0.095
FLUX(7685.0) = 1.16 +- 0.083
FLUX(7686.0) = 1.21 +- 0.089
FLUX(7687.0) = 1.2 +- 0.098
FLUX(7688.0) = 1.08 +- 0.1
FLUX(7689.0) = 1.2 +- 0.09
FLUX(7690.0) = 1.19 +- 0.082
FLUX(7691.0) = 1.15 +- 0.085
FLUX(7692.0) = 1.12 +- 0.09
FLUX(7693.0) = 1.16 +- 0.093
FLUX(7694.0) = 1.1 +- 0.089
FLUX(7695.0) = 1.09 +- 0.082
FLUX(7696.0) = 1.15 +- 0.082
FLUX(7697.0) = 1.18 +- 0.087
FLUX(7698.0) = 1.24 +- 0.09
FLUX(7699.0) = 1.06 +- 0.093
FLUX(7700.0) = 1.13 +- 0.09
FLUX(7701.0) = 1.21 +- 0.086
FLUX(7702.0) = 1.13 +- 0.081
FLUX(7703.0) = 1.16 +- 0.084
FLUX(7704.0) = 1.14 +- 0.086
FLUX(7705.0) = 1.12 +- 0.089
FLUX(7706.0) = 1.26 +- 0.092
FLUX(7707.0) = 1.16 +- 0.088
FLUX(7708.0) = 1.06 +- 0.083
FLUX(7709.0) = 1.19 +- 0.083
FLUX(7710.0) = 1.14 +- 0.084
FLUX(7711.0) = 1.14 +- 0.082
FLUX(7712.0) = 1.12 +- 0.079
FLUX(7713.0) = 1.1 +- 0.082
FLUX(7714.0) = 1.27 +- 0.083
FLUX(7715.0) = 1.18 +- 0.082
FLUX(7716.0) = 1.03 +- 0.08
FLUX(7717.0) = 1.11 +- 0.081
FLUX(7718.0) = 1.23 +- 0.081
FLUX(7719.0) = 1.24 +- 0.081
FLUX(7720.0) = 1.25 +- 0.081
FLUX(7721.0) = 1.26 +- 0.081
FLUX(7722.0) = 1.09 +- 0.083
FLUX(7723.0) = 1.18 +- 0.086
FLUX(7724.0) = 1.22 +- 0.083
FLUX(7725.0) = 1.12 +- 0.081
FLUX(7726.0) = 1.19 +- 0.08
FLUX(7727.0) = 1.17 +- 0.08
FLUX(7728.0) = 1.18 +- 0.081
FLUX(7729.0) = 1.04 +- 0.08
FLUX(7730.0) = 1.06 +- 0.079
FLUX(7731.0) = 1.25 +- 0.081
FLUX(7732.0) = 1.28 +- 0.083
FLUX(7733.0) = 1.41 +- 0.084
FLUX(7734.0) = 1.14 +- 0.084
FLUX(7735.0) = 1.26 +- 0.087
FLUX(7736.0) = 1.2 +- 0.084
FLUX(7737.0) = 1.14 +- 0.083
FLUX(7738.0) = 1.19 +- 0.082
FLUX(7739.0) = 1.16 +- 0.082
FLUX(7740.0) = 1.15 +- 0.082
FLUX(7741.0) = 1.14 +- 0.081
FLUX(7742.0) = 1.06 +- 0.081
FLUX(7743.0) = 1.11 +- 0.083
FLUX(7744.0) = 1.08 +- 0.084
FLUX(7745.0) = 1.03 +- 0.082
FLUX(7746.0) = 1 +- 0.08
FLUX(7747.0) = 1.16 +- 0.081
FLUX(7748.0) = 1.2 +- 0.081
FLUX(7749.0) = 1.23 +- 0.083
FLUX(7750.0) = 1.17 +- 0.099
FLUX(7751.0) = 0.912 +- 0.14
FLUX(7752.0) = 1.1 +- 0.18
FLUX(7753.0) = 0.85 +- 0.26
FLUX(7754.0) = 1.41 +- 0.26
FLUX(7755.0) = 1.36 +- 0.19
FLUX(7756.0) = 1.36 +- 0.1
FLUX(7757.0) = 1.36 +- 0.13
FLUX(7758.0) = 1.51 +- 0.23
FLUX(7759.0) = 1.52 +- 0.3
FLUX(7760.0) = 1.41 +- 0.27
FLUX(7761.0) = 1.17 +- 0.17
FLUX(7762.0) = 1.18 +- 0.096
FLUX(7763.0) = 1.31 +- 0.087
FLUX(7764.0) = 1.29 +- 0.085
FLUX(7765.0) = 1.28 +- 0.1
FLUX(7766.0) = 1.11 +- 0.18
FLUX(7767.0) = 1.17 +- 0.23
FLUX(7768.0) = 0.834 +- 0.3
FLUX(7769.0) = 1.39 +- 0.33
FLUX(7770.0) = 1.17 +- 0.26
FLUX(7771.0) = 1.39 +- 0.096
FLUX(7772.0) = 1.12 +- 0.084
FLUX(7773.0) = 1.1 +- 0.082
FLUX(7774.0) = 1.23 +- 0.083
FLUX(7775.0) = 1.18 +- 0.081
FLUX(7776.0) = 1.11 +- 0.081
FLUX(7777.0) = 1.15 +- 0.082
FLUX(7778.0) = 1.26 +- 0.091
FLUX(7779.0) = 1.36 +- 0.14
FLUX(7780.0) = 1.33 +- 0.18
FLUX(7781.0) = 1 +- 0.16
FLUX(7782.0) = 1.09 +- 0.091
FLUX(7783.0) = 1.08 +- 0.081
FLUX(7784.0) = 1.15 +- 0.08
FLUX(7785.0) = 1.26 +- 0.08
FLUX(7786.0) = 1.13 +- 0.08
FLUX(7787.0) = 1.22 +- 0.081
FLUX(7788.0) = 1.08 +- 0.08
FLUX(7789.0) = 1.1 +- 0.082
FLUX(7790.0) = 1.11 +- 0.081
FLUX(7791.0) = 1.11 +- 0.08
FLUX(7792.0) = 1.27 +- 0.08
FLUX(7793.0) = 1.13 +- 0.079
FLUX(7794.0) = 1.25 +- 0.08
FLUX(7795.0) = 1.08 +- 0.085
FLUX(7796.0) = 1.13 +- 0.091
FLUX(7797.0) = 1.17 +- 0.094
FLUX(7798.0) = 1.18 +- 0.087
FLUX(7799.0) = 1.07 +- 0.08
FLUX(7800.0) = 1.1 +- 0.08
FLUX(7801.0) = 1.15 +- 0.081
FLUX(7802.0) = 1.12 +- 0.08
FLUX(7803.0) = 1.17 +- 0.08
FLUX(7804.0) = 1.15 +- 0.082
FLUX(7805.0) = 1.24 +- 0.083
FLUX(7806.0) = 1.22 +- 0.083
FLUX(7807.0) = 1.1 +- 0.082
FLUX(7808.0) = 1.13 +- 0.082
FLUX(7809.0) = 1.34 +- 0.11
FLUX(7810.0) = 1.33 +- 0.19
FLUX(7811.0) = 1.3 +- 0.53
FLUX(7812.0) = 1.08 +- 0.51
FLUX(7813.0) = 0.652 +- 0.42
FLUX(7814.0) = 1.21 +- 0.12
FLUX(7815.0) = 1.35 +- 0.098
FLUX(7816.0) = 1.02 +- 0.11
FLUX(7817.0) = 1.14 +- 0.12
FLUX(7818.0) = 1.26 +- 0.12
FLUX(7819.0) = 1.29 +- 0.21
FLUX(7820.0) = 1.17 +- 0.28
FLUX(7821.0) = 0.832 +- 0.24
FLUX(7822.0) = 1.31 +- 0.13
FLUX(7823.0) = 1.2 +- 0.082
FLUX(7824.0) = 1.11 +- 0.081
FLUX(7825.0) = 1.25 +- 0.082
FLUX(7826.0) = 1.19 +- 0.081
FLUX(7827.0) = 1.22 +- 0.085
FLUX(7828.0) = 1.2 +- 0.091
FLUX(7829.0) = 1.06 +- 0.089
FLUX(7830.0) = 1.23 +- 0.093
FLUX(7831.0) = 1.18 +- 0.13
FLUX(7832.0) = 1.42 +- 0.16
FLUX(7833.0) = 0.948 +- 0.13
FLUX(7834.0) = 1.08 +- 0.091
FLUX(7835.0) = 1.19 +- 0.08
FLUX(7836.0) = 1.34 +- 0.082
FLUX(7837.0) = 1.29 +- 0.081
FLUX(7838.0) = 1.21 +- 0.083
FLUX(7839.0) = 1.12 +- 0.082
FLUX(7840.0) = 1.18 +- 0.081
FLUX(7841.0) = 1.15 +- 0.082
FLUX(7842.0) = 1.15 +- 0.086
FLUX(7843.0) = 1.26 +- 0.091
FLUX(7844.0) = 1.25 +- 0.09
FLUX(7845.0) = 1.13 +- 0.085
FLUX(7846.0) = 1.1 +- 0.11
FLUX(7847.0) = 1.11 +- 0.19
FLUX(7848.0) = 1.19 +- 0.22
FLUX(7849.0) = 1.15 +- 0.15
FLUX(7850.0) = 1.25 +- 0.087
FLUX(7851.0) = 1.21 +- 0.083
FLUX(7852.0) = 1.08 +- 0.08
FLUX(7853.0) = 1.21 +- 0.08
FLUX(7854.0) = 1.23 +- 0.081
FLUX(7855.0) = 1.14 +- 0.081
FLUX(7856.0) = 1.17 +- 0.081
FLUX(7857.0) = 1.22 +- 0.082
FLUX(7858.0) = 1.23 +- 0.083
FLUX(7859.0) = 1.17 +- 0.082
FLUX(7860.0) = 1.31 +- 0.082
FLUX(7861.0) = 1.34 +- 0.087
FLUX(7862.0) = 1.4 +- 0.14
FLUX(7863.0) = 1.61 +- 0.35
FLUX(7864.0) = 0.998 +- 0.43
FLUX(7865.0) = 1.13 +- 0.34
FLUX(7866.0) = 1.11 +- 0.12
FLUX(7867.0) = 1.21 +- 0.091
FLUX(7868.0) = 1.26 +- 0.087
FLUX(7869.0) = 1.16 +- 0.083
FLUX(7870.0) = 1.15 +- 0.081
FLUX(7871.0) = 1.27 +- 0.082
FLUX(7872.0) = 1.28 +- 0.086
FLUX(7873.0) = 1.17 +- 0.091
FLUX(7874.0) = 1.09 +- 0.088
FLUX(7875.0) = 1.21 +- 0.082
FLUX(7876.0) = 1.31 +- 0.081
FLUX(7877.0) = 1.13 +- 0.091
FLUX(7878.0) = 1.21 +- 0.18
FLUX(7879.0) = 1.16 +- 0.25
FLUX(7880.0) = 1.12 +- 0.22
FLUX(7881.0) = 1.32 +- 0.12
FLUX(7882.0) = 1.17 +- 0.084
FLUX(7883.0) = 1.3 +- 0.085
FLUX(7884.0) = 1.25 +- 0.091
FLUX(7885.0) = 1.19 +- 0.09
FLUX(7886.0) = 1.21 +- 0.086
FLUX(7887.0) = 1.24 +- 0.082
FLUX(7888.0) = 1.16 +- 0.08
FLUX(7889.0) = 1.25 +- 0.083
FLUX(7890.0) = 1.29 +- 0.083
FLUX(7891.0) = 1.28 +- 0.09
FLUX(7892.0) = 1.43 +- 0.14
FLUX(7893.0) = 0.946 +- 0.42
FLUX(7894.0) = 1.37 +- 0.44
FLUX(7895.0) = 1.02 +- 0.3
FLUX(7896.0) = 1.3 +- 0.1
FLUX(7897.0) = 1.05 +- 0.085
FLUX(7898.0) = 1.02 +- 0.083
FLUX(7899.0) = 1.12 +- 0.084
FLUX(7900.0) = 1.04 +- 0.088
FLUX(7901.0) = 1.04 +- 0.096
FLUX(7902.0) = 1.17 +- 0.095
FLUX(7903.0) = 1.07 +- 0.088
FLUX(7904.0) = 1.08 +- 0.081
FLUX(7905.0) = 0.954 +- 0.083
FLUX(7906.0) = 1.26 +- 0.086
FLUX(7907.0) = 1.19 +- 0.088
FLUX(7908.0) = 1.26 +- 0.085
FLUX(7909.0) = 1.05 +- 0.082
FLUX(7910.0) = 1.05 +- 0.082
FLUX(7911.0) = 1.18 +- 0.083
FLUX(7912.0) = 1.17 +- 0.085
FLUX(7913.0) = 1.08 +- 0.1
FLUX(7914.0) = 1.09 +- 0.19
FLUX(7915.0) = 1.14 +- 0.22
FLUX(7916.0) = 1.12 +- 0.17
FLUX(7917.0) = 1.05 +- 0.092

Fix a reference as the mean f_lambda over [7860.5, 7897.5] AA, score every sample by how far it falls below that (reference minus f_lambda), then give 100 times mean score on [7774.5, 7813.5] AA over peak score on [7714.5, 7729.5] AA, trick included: 33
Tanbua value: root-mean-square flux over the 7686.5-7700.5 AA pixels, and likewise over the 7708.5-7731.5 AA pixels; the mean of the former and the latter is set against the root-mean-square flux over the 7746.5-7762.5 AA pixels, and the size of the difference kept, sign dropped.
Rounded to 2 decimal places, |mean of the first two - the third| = 0.10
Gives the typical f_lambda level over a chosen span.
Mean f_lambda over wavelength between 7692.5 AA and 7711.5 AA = 1.15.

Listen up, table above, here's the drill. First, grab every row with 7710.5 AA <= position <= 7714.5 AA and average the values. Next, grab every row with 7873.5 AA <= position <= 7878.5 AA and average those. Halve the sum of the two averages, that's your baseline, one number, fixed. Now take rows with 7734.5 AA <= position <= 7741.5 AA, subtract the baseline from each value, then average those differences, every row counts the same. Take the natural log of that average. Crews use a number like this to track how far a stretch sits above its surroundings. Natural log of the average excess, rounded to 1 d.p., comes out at -5.7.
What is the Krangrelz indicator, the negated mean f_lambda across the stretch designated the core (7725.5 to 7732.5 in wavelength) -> -1.17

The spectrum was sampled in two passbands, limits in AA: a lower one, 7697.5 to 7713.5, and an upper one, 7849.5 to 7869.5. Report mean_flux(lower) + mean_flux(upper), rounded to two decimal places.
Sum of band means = 2.37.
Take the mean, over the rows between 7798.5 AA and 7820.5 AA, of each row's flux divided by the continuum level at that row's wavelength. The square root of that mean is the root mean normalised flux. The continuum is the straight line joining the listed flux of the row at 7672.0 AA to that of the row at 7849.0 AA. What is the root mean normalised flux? 1.01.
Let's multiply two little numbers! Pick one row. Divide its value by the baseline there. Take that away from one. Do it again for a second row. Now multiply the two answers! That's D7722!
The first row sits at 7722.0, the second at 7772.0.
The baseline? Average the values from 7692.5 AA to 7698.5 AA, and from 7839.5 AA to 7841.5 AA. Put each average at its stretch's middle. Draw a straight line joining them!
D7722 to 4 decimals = 0.0019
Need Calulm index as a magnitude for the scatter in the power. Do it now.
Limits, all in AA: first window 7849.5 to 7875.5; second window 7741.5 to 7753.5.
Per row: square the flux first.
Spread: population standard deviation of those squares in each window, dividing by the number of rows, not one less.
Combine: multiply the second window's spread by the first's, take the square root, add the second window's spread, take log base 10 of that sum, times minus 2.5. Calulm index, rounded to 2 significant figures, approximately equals 0.78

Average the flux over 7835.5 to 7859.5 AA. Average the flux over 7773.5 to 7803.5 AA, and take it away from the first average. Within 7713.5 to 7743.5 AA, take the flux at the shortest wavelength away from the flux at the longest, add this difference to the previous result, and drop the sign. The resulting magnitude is 0.13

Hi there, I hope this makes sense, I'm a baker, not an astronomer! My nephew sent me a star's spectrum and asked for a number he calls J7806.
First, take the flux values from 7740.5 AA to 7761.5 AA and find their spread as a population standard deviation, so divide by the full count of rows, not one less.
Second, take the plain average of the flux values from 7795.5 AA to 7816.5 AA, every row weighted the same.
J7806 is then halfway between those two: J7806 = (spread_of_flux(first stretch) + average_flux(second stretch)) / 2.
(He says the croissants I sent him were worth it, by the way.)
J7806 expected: 0.67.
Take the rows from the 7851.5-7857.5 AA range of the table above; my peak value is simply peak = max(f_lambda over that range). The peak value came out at 1.23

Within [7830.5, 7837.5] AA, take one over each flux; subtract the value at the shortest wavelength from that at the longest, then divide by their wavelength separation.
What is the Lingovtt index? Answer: -0.012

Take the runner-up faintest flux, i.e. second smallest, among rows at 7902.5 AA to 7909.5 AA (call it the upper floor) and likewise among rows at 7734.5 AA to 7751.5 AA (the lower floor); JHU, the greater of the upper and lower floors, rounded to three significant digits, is 1.05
